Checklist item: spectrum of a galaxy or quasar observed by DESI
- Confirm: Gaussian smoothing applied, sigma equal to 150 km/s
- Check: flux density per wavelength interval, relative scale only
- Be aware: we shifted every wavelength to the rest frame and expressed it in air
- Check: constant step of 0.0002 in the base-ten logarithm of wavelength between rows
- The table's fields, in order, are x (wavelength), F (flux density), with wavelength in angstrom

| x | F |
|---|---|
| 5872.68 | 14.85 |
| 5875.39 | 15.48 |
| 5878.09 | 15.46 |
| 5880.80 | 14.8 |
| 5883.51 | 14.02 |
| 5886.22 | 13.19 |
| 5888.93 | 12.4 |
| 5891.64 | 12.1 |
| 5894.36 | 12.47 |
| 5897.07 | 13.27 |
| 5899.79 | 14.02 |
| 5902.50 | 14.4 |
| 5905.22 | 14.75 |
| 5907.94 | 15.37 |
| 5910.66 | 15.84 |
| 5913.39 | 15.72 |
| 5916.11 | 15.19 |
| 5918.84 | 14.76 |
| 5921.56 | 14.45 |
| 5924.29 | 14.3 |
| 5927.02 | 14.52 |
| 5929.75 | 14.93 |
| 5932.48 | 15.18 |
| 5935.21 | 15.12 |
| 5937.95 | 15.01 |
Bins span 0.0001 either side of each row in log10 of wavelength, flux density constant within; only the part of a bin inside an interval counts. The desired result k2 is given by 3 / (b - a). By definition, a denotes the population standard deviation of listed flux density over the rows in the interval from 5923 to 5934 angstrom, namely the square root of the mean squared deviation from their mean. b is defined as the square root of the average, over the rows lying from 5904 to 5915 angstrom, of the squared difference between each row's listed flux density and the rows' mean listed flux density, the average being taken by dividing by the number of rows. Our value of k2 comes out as 37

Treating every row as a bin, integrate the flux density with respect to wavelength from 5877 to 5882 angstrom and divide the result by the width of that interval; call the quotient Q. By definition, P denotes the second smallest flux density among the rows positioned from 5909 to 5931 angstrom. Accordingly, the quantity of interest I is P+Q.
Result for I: 29.6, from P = 14.45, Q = 15.1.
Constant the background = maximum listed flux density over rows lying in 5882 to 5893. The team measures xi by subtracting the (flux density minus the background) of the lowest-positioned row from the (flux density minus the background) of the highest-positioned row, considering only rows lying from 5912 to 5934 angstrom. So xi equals -0.5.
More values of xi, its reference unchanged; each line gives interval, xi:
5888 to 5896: 0.1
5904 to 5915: 1.0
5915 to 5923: -0.7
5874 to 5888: -2.3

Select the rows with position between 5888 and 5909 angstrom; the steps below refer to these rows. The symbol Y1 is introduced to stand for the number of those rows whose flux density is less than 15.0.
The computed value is 7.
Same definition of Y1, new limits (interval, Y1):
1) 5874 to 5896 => 6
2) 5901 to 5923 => 4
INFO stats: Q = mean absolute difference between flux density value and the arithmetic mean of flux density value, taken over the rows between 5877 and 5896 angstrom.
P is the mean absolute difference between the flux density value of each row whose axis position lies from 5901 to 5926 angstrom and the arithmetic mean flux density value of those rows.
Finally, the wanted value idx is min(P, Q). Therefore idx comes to 0.5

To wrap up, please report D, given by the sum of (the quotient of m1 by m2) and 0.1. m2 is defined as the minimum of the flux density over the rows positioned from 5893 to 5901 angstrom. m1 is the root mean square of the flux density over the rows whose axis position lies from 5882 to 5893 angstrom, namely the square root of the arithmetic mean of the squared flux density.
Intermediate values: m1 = 12.9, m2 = 12.47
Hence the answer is 1.14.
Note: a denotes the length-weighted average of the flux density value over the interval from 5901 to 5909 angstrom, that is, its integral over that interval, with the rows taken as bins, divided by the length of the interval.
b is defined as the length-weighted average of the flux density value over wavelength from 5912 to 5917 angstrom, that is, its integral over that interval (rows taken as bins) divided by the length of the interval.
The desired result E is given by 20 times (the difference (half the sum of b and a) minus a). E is 7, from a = 14.8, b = 15.5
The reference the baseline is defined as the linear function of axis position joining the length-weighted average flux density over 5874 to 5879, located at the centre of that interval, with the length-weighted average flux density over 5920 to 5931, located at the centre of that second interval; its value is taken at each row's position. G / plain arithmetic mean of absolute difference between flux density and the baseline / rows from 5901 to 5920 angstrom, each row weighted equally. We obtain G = 0.5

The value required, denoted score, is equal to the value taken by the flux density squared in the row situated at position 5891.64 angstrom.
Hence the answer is 146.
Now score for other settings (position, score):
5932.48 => 230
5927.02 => 211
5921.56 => 209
